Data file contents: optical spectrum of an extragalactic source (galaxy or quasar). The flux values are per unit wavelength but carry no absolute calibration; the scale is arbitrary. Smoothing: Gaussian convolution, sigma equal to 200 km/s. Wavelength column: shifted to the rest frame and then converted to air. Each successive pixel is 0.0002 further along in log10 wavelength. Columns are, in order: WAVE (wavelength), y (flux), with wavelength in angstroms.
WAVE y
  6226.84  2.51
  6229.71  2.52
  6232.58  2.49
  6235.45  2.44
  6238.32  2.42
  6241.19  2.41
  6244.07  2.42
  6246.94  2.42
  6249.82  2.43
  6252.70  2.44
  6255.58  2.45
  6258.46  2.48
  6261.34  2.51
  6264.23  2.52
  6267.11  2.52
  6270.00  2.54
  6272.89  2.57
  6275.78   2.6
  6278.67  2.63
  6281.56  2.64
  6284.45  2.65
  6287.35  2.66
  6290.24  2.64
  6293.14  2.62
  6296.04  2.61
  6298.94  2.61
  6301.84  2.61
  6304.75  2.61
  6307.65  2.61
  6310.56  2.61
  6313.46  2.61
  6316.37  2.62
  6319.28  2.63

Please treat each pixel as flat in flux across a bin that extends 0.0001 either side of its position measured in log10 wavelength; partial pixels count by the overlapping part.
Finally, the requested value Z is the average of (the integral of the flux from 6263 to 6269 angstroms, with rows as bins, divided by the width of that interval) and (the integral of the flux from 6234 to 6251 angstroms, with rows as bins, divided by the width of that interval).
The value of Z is 2.47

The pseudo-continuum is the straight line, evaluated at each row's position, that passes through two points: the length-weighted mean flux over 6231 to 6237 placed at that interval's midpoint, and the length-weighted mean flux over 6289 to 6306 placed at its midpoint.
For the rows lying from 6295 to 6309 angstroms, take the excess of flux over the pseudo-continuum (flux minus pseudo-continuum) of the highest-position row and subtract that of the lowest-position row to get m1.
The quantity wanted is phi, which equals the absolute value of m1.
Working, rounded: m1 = -0.027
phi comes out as 0.027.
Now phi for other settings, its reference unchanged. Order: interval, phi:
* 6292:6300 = 0.024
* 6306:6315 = 0.014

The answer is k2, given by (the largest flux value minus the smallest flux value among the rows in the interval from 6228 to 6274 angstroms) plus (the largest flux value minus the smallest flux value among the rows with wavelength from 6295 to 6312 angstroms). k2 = 0.160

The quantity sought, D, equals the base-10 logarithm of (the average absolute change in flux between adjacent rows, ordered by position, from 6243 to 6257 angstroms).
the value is -2.12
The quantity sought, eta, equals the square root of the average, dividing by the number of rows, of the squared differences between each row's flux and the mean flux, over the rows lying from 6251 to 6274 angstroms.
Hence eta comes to 0.042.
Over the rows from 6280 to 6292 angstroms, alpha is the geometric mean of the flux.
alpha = 2.65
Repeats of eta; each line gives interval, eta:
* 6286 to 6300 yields 0.019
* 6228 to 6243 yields 0.042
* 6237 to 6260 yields 0.021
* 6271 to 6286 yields 0.029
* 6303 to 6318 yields 0.004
